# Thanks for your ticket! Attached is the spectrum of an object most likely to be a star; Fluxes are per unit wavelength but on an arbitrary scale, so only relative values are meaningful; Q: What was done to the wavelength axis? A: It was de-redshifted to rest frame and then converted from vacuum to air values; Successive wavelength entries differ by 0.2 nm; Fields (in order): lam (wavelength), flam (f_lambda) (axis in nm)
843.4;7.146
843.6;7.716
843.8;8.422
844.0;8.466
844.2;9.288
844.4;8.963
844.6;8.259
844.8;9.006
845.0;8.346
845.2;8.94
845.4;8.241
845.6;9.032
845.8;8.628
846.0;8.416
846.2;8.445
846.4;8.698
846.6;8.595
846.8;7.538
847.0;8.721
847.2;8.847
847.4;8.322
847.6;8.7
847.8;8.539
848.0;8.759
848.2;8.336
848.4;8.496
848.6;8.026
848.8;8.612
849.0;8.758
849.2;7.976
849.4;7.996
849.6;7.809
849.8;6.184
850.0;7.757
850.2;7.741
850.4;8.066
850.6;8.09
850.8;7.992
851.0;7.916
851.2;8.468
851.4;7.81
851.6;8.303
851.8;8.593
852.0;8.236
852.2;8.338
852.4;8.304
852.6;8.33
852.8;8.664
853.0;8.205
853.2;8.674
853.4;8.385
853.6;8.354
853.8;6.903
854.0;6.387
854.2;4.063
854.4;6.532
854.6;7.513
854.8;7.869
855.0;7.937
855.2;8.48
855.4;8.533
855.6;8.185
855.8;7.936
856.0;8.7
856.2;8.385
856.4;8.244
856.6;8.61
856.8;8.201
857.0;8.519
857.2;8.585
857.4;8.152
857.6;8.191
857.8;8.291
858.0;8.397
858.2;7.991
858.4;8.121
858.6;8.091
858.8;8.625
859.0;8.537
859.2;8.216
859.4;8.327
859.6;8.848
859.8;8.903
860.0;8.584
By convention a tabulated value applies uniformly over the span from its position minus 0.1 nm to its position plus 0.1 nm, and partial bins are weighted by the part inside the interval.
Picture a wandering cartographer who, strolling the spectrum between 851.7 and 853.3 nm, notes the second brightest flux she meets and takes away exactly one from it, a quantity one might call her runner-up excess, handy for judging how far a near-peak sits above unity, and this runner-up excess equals 7.66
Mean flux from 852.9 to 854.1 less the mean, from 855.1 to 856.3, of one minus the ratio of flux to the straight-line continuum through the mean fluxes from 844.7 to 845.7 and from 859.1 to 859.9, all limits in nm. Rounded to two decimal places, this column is 7.79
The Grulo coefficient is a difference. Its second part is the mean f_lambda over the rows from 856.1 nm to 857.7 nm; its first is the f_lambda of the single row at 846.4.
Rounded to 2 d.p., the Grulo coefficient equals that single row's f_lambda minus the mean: 0.34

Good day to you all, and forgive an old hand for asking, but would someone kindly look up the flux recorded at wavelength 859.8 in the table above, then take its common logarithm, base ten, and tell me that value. 0.950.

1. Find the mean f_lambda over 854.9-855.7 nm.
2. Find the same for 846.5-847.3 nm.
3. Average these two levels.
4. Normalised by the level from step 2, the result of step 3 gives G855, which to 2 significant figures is 0.99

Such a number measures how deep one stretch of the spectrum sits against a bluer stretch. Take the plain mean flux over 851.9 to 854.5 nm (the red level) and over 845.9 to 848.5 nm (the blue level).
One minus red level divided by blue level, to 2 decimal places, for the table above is 0.10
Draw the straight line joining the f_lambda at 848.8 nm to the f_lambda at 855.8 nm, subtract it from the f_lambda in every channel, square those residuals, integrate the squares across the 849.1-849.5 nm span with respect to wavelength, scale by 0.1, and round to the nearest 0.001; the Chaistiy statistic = 0.013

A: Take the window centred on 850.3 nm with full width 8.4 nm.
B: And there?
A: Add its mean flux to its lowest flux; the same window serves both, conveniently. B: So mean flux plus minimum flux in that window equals 12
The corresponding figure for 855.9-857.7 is 17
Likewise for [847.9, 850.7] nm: 14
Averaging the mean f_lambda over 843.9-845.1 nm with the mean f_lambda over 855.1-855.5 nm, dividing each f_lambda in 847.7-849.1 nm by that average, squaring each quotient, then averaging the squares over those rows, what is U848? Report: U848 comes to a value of 0.98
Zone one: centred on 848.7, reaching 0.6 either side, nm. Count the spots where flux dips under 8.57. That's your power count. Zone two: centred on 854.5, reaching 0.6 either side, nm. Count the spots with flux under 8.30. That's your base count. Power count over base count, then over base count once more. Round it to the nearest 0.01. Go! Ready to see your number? 0.11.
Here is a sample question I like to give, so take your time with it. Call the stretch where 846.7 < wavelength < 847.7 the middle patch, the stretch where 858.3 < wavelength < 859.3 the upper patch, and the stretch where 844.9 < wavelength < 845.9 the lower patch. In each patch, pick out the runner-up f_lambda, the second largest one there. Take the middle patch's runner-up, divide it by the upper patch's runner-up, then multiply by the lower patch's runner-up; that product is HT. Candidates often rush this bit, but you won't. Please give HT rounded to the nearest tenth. 9.1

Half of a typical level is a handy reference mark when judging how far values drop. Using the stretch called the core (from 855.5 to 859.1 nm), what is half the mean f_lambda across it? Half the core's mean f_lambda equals 4.16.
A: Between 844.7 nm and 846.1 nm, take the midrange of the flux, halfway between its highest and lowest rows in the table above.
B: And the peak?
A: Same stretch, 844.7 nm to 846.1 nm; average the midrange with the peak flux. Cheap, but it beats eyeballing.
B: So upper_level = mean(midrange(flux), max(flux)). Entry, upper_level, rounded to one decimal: 8.8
